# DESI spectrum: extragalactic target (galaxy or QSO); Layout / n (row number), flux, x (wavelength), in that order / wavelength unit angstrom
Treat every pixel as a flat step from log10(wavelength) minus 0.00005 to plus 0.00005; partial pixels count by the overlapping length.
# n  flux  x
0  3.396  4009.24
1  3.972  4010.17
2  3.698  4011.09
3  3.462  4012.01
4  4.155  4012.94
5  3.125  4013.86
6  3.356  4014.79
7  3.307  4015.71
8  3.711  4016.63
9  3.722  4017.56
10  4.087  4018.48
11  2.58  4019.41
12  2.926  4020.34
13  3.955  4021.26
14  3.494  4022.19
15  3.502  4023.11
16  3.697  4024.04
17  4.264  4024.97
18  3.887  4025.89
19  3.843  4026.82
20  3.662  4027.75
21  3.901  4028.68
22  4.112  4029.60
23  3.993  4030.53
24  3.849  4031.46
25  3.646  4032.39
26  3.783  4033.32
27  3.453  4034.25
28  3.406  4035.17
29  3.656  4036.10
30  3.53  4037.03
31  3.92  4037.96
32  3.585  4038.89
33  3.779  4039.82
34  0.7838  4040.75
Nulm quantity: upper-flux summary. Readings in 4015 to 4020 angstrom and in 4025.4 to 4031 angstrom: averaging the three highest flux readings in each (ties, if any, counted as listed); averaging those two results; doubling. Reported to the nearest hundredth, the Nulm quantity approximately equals 7.84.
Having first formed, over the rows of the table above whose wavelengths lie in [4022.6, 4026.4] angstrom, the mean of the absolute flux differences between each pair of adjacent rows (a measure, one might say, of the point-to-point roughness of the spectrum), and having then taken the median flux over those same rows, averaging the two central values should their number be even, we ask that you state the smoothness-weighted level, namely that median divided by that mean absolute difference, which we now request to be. 10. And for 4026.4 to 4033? 21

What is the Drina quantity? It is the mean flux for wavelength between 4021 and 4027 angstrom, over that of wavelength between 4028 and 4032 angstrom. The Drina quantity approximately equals 0.96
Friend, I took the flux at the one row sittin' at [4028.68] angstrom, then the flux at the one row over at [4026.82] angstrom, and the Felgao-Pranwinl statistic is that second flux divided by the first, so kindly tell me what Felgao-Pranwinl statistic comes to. 0.99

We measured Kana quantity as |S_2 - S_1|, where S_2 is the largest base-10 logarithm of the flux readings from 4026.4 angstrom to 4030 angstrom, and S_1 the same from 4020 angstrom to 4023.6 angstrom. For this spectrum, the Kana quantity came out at 0.017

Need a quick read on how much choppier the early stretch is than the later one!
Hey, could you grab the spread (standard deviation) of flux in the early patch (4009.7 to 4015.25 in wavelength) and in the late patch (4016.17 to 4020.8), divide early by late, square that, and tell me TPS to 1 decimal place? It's 0.4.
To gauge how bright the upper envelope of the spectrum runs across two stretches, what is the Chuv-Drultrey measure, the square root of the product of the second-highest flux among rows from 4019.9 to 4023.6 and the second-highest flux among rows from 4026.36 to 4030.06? 3.70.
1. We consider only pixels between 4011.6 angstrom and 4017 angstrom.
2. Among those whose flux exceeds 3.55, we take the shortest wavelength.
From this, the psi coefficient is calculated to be 4012.94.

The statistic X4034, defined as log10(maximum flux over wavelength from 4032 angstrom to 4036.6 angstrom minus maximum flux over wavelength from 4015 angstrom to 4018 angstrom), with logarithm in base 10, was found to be -1.2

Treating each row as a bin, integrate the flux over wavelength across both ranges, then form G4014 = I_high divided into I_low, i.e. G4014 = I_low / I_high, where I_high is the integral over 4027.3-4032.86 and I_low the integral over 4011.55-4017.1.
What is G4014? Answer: 0.91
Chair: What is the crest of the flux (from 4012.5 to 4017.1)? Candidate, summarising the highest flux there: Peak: 4.155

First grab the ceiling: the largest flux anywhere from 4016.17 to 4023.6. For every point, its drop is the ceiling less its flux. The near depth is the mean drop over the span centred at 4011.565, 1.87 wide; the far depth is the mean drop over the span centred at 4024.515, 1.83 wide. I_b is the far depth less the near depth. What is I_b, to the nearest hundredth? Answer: -0.40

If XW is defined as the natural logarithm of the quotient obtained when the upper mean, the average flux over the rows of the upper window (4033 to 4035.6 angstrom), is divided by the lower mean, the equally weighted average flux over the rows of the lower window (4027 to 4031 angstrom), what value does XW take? -0.10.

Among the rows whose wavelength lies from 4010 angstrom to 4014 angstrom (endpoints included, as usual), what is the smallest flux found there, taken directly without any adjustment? 3.125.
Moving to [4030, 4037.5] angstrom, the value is 3.406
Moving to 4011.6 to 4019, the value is 3.125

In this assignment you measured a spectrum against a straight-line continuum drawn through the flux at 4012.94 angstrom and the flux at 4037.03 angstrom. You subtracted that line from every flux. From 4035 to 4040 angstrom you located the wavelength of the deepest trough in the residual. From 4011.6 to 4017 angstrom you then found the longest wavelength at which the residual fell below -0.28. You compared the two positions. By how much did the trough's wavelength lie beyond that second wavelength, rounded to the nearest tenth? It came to 18.5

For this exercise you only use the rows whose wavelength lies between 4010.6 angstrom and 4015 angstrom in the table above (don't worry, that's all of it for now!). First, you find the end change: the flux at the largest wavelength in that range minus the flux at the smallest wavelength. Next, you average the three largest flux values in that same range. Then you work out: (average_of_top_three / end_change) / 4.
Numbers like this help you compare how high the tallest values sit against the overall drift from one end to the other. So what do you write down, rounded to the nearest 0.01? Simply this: -2.76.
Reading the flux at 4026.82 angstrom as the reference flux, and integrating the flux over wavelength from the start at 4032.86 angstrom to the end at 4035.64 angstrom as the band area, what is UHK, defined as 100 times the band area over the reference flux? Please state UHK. 257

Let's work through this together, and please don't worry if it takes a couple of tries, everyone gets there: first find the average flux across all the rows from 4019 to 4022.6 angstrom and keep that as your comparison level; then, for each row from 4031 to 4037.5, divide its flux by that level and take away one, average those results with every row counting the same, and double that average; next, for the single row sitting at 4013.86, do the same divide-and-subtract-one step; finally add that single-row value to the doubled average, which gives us 0.20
